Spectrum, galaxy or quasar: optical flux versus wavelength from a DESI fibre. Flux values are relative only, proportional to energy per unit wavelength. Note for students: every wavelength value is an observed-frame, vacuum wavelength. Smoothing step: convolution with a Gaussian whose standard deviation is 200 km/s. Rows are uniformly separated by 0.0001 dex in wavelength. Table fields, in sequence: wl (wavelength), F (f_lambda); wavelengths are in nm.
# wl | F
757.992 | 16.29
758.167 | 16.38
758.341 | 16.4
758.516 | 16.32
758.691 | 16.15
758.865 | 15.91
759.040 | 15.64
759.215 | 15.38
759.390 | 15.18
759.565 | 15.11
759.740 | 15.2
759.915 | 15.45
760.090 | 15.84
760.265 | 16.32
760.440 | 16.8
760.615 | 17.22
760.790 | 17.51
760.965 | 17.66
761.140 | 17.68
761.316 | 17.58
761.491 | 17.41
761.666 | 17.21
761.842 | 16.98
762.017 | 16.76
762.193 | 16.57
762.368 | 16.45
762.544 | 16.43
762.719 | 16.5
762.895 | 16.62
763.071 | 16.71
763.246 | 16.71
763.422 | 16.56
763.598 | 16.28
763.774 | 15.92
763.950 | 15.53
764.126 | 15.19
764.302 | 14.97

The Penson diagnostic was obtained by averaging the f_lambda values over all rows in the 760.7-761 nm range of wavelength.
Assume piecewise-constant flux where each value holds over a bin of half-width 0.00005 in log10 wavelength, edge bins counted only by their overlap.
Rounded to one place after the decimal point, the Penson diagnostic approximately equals 17.6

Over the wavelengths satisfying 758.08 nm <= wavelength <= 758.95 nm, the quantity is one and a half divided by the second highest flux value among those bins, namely 0.092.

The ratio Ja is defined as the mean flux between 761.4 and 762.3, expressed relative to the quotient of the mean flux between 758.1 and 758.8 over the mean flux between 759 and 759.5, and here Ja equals 16.0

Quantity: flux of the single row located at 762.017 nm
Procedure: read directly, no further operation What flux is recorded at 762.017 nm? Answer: 16.76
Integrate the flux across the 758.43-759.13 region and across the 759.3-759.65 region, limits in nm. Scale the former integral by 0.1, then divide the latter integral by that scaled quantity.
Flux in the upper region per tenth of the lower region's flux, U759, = 5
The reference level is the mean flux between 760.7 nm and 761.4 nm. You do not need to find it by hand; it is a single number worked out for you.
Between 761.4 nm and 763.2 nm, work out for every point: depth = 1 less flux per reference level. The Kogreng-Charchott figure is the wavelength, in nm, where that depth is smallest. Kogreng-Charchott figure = 761.491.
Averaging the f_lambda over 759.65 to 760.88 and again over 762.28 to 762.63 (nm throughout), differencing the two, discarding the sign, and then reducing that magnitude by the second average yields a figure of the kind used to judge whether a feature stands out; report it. -16.3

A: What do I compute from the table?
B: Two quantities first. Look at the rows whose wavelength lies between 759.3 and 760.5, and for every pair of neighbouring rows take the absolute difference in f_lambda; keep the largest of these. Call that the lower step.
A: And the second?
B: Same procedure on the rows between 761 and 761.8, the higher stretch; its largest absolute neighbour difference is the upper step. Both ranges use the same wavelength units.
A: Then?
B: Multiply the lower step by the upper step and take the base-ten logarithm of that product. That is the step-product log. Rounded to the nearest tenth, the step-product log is -1.0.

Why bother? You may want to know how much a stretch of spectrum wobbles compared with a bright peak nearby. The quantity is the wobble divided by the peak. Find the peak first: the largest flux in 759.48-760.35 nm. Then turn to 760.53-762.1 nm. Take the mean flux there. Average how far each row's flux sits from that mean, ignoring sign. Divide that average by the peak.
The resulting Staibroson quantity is 0.016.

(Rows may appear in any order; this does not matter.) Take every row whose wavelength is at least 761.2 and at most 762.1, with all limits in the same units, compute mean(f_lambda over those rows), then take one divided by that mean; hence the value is 0.058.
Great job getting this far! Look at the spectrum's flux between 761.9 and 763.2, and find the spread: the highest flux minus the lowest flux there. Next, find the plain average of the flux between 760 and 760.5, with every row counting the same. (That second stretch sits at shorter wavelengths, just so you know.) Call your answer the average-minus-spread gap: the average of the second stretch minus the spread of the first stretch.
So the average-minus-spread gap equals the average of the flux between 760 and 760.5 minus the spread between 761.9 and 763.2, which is 16.0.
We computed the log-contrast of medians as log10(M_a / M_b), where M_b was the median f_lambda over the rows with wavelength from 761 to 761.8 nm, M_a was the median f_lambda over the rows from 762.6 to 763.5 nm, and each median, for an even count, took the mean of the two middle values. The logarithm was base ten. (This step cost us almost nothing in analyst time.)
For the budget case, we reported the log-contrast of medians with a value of -0.02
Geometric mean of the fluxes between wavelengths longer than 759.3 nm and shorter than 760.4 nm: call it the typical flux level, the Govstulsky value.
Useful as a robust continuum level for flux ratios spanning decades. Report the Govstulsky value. 15.5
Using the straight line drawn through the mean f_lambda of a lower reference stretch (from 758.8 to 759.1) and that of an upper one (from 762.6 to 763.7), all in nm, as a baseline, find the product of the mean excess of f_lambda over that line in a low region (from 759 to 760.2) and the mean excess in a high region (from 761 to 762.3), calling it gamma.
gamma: -0.43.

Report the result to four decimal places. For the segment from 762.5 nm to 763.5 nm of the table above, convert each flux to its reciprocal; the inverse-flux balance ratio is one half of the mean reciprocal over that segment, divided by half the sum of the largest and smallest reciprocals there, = 0.4994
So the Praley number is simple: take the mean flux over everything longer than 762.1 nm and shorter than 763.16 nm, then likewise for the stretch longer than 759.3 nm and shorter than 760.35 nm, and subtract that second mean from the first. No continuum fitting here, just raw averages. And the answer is 1.0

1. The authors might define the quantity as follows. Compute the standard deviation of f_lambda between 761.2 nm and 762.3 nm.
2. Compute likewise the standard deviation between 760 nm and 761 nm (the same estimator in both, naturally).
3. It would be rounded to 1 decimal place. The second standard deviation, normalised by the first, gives 1.8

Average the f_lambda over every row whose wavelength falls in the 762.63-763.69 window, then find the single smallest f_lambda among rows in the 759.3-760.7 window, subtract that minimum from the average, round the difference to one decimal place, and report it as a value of 1.5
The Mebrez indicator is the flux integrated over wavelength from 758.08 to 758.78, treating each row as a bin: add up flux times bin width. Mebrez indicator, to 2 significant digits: 11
